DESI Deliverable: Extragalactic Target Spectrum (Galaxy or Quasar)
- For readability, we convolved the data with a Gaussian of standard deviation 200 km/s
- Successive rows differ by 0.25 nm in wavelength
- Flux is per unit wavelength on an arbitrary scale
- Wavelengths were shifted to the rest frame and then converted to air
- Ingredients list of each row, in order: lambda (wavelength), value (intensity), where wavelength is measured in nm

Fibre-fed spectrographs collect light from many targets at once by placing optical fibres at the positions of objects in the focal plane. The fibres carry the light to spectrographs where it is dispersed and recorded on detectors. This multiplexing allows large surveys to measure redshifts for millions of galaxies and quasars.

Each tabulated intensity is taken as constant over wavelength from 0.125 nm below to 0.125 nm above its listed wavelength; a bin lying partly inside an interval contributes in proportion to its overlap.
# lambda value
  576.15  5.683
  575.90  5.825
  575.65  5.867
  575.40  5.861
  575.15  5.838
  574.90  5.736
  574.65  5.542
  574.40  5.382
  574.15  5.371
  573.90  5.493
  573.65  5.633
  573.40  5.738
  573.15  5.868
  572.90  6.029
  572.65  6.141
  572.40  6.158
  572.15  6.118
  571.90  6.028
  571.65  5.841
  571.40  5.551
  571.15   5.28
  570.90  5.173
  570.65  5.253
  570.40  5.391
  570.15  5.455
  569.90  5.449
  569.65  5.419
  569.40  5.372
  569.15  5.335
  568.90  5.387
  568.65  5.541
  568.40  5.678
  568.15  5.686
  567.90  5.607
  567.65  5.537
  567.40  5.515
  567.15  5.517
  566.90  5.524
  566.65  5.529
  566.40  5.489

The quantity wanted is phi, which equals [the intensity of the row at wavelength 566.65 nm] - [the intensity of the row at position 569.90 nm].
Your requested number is 0.1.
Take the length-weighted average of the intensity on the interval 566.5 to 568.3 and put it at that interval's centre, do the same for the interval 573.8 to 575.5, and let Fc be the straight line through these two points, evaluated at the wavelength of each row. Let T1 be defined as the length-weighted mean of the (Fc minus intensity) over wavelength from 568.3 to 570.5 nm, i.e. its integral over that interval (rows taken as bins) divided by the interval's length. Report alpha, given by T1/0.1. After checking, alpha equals 1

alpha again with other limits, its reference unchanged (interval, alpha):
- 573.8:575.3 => 0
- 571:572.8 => -3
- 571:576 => -2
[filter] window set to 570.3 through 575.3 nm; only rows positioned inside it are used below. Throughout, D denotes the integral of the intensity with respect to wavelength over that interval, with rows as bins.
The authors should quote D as 28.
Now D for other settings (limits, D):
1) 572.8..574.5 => 10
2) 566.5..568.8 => 13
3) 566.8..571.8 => 27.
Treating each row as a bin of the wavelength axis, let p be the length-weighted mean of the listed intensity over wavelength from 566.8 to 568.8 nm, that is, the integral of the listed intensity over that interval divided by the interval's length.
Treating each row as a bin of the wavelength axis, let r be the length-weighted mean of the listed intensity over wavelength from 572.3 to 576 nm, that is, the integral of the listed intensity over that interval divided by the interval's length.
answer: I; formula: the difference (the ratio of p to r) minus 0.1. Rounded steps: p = 5.57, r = 5.76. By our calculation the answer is 0.87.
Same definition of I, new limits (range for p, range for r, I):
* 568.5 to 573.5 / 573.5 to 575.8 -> 0.90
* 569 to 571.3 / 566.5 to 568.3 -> 0.86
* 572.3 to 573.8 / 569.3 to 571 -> 1.00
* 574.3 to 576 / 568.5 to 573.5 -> 0.92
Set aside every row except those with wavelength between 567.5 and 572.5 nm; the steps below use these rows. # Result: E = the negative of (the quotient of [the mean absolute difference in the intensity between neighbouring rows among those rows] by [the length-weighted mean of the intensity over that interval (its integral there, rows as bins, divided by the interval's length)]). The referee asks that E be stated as -0.018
